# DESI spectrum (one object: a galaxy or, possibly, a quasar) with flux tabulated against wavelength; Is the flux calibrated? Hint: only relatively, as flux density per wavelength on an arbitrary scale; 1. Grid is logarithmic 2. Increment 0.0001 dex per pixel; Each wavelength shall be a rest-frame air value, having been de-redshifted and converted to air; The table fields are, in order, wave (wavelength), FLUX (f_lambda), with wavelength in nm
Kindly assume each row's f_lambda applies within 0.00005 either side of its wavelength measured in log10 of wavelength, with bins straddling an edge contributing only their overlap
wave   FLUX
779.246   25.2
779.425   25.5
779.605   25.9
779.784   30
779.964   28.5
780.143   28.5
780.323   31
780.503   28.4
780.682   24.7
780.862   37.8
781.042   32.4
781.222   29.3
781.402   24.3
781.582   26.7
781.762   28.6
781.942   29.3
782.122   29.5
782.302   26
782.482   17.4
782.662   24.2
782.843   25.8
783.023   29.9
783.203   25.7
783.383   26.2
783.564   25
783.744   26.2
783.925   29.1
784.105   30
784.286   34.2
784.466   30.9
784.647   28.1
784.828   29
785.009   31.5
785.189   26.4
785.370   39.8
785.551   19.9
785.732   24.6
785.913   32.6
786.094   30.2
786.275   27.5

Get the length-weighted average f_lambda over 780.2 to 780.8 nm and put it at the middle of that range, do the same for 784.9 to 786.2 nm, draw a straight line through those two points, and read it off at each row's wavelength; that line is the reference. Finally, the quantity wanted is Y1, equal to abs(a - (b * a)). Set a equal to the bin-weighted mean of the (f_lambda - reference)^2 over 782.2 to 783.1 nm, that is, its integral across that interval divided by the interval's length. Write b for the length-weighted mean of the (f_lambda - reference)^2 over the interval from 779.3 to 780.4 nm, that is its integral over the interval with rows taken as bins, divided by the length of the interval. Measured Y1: 102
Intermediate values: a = 33.9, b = 4.0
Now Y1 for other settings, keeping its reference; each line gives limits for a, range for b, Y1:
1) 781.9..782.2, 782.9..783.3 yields 2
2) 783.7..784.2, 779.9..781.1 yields 44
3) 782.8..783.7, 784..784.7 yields 62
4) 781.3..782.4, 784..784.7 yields 43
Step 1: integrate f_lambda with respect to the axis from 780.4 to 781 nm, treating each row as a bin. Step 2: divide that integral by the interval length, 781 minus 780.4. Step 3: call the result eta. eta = 30.5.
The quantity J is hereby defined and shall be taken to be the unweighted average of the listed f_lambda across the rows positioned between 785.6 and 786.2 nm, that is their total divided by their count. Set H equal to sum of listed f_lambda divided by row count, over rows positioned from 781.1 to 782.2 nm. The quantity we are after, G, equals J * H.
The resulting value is 814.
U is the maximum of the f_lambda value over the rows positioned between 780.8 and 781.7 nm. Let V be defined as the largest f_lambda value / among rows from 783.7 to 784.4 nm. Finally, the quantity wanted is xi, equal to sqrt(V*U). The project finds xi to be 36.0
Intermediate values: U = 37.8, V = 34.2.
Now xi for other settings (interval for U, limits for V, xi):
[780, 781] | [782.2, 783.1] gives 33.6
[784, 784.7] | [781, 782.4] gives 33.3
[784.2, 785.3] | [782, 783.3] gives 32.0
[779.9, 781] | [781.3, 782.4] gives 33.4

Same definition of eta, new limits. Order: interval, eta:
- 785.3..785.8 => 27.8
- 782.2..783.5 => 25.1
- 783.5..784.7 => 29.2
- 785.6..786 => 27.7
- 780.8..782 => 29.6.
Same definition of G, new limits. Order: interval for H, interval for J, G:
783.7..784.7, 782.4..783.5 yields 740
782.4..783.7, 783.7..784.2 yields 708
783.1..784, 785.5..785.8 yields 588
